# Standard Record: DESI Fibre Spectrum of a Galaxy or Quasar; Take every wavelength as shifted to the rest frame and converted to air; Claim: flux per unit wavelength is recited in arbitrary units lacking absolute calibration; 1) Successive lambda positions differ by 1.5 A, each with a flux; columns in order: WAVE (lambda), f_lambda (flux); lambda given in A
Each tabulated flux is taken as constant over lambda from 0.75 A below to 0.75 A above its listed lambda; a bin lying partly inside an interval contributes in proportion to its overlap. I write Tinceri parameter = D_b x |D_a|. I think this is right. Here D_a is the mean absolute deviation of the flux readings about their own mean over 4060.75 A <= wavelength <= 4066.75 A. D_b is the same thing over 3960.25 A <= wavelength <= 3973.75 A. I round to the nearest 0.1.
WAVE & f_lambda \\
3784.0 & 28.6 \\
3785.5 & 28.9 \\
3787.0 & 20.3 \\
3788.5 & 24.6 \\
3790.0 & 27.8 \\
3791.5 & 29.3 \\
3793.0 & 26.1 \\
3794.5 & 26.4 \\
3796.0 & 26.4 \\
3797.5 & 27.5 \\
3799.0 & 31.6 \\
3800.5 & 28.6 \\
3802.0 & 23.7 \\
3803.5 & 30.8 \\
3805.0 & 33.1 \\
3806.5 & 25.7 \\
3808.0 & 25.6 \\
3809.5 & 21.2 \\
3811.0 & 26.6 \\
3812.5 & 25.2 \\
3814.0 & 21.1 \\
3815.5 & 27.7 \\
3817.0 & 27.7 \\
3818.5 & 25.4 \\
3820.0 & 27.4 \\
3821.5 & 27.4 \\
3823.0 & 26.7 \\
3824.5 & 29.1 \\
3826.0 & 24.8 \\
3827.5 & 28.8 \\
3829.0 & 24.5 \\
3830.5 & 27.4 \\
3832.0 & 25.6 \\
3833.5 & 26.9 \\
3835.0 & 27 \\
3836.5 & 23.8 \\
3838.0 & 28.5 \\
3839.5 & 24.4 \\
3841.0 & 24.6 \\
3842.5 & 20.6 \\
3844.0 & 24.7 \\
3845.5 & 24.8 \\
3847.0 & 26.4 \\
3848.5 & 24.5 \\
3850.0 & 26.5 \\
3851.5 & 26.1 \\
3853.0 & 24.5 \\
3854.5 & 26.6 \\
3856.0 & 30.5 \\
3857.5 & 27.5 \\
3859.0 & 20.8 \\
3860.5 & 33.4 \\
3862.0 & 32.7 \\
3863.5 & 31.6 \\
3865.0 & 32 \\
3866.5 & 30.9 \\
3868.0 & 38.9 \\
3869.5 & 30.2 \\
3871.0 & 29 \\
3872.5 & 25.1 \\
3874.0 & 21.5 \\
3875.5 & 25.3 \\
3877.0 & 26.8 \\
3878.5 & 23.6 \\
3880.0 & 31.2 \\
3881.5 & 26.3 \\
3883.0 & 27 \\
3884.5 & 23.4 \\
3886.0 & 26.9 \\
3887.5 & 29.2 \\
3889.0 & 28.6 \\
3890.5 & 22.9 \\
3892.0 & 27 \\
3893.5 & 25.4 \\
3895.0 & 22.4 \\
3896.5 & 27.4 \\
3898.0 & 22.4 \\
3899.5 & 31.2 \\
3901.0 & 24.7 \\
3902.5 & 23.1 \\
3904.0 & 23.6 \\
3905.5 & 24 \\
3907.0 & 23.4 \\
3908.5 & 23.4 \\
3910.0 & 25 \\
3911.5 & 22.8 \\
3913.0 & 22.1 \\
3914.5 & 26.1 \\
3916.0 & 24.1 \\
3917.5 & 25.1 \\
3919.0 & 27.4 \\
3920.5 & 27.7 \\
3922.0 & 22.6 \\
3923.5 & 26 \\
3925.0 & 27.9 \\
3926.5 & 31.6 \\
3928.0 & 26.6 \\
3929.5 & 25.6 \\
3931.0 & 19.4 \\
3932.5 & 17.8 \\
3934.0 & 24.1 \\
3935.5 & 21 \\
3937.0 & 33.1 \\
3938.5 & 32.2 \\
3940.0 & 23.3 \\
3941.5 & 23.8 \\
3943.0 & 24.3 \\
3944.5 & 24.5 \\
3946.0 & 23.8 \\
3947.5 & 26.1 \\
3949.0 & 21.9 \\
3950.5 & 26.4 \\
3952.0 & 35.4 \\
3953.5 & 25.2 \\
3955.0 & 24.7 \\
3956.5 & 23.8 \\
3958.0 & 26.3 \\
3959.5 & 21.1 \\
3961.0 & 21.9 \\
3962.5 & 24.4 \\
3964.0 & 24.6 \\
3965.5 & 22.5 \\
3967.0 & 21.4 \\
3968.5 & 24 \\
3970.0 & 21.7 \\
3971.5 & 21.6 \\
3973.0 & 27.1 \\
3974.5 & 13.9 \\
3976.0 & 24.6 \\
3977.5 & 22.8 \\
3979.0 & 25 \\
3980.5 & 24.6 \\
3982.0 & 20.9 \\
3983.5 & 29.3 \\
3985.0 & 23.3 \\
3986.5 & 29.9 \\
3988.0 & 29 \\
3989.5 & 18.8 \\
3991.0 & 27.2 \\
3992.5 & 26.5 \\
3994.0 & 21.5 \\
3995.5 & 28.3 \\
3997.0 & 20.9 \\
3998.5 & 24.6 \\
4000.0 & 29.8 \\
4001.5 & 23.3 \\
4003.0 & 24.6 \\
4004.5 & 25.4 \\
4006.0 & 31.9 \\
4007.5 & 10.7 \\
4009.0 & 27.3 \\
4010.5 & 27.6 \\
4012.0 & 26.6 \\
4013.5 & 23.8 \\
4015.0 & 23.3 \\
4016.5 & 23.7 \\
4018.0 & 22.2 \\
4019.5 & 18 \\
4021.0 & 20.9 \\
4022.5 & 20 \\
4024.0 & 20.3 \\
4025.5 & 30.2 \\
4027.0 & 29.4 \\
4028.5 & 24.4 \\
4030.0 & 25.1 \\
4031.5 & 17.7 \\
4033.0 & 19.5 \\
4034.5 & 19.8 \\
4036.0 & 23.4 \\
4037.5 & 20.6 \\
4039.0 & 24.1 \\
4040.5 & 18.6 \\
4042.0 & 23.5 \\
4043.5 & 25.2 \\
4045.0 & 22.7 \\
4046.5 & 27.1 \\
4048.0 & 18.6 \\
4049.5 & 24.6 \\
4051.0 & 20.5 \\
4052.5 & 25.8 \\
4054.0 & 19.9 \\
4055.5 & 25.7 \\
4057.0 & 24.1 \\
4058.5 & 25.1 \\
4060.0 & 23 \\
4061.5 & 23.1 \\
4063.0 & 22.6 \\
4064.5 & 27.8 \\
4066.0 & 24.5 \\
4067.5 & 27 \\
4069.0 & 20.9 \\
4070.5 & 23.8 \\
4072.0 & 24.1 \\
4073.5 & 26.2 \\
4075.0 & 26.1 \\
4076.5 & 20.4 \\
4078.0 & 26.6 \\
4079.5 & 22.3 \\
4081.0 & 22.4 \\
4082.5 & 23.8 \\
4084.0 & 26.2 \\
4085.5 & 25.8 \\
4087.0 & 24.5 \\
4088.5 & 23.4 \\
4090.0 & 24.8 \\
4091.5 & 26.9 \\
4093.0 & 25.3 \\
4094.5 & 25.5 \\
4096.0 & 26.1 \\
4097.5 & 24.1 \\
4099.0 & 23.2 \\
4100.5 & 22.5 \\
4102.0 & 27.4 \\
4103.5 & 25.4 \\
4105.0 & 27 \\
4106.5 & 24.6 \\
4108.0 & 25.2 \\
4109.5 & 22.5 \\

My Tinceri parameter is 2.6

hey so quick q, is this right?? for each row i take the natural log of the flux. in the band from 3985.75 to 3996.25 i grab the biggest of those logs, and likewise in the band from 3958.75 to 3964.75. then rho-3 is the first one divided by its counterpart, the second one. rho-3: 1.06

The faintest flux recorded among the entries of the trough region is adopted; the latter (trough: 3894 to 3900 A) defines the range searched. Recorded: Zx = 22.4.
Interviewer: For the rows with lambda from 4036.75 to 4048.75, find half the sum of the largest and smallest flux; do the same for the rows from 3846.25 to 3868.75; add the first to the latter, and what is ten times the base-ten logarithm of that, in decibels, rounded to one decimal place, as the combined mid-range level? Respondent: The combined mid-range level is 17.2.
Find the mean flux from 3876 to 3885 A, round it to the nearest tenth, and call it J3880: 26.4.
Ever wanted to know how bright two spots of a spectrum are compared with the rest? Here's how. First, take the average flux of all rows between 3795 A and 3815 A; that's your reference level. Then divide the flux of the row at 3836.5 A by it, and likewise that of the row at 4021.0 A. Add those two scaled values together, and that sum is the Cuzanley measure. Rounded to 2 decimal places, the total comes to 1.67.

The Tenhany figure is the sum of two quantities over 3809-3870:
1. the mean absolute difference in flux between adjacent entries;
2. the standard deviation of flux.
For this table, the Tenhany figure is 6.6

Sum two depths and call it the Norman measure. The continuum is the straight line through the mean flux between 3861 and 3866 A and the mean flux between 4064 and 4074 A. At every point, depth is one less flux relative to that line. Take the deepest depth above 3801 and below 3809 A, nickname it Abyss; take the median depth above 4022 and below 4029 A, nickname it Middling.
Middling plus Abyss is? 0.38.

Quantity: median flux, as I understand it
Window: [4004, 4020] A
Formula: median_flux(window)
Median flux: 23.8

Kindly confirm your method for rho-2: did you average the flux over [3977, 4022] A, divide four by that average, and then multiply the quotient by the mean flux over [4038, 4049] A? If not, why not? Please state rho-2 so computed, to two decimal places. 3.74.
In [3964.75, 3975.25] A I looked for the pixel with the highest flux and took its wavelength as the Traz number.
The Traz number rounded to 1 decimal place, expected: 3973.0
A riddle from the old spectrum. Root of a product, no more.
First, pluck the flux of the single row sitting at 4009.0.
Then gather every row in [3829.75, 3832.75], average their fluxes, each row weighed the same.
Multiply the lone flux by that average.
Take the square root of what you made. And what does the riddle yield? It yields 26.9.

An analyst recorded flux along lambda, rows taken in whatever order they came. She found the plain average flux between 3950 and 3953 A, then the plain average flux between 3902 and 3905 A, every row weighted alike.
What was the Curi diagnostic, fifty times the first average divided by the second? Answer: 66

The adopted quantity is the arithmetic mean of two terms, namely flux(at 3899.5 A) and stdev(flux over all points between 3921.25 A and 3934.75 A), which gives 18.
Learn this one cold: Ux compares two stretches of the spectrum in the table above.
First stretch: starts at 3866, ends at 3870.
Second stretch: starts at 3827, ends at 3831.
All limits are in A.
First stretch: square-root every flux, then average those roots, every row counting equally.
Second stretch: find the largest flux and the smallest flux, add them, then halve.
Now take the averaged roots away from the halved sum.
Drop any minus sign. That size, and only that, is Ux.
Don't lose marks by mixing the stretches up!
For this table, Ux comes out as 20.9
